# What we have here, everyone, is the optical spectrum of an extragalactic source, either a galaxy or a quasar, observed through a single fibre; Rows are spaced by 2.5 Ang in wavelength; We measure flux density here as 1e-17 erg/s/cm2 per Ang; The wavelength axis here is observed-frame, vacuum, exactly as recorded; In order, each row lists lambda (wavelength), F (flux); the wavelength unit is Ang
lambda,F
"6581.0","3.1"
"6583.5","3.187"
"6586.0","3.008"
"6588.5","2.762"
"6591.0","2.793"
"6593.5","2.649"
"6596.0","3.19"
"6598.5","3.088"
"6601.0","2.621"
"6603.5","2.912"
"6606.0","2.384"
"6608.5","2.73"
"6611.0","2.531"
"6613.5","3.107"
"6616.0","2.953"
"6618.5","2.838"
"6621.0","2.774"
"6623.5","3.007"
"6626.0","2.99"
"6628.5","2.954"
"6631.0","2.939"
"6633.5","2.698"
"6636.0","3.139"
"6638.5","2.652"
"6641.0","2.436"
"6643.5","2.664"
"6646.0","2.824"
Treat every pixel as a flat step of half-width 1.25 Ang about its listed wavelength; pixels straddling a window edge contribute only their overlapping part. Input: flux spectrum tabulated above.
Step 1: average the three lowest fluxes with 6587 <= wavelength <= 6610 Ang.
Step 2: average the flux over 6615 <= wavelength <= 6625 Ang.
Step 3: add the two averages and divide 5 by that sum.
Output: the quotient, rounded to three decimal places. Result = 0.918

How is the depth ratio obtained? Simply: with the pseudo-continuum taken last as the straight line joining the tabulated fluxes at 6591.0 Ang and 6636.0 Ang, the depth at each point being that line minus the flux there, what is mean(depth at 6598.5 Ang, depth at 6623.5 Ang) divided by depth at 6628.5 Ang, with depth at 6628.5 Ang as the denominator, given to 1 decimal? -0.8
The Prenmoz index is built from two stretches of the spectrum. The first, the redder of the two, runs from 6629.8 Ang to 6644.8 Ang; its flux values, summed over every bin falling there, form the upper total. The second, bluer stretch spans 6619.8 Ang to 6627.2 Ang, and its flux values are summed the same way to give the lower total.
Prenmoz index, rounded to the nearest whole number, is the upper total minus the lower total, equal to 8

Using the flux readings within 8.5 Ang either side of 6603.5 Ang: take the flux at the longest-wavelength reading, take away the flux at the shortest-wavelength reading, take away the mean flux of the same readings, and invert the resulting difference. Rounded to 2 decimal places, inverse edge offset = -0.29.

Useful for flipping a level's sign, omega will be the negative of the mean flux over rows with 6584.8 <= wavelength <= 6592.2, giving -2.85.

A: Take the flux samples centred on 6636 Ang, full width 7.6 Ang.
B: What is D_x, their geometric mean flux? 2.82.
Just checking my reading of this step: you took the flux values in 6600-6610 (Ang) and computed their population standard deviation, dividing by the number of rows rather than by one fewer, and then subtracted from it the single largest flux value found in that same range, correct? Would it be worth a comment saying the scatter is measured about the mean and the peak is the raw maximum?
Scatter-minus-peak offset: -2.72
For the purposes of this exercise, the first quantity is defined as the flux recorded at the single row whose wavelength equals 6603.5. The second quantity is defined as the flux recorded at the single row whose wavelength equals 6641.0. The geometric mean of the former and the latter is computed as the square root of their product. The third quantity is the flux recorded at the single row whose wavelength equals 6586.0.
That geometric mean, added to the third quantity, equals 5.67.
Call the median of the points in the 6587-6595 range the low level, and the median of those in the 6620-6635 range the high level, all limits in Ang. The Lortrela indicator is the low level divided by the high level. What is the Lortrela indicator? 0.94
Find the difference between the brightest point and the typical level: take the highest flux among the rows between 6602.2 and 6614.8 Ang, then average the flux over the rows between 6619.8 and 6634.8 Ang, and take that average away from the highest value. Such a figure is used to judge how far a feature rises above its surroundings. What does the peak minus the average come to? 0.21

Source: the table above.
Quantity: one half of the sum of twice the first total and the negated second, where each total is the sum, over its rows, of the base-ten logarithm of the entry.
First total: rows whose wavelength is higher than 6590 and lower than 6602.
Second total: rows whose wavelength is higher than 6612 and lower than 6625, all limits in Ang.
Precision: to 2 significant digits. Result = 1.1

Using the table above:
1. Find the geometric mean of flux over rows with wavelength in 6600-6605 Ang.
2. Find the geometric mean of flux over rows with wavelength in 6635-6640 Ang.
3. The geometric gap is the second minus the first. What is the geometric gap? 0.12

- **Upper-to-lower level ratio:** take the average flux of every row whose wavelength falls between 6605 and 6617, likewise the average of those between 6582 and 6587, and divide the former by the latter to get 0.88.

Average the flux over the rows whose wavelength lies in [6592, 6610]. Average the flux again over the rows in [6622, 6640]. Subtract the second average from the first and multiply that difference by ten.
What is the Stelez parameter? -1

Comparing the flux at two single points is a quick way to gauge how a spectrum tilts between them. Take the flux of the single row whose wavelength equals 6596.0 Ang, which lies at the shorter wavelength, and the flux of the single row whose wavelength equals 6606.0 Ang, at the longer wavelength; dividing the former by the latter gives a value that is 1.34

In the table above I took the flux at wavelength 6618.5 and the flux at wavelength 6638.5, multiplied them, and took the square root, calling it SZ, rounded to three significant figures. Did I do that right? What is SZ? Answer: 2.74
